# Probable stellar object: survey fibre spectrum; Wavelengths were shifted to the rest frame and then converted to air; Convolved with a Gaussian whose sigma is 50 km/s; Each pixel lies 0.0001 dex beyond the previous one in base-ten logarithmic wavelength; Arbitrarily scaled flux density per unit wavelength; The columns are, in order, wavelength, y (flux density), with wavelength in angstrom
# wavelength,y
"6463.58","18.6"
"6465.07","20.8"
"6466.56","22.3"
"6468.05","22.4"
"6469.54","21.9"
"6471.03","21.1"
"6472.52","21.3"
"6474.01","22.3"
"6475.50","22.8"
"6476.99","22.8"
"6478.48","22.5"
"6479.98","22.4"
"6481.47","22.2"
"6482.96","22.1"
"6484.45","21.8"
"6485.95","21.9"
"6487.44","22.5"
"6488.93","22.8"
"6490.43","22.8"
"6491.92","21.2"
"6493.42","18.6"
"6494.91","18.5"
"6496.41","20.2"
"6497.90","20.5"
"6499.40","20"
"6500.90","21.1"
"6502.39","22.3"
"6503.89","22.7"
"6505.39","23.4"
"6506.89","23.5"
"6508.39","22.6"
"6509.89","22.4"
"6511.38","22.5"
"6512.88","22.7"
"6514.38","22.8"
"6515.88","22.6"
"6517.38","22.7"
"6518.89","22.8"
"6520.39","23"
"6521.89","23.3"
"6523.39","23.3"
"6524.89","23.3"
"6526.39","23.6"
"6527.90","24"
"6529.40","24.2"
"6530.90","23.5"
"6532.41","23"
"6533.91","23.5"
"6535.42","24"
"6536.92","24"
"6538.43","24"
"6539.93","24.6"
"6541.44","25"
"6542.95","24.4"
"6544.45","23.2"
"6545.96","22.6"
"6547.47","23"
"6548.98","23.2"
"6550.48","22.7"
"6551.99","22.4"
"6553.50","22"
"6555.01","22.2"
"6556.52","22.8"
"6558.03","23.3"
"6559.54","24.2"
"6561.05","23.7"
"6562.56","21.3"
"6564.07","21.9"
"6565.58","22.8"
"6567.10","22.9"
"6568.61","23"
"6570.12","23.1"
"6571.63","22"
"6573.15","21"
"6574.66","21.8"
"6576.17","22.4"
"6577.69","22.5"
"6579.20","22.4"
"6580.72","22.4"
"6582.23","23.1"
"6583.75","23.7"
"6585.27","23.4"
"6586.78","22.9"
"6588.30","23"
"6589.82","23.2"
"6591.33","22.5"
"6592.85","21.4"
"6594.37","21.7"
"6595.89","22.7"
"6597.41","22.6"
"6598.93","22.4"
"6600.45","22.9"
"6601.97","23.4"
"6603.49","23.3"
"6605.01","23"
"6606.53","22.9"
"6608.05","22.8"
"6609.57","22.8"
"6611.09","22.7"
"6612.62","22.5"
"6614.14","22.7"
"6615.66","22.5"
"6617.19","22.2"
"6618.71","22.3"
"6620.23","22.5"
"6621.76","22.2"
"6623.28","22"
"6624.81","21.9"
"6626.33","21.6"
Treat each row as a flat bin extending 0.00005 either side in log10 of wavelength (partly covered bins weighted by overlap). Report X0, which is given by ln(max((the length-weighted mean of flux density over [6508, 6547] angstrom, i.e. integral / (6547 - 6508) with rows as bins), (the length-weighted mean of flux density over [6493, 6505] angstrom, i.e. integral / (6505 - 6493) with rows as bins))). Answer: 3.15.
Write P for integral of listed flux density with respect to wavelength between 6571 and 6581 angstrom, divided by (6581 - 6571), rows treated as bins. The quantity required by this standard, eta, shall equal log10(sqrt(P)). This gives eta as 0.672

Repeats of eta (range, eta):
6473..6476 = 0.675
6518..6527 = 0.683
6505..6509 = 0.682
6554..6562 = 0.682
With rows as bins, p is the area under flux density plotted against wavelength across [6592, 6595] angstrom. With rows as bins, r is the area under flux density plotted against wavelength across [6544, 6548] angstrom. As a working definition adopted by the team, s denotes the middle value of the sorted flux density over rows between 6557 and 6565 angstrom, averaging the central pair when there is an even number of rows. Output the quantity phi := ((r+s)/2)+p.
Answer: 122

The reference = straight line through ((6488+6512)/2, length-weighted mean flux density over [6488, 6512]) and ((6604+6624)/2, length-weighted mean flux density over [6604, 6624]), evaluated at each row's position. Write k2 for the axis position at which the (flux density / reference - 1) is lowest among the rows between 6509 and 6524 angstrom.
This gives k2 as 6509.89 angstrom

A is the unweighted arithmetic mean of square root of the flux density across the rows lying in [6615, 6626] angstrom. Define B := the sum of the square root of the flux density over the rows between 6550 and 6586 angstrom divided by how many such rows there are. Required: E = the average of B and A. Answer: 4.74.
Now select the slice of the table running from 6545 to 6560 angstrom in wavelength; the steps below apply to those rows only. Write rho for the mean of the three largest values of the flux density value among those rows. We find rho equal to 23.6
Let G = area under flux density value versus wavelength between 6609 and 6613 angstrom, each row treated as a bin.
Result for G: 91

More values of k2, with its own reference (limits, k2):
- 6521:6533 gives 6532.41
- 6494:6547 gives 6494.91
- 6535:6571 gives 6562.56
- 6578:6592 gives 6580.72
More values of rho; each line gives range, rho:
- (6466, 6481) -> 22.7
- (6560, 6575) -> 23.3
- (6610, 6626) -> 22.6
